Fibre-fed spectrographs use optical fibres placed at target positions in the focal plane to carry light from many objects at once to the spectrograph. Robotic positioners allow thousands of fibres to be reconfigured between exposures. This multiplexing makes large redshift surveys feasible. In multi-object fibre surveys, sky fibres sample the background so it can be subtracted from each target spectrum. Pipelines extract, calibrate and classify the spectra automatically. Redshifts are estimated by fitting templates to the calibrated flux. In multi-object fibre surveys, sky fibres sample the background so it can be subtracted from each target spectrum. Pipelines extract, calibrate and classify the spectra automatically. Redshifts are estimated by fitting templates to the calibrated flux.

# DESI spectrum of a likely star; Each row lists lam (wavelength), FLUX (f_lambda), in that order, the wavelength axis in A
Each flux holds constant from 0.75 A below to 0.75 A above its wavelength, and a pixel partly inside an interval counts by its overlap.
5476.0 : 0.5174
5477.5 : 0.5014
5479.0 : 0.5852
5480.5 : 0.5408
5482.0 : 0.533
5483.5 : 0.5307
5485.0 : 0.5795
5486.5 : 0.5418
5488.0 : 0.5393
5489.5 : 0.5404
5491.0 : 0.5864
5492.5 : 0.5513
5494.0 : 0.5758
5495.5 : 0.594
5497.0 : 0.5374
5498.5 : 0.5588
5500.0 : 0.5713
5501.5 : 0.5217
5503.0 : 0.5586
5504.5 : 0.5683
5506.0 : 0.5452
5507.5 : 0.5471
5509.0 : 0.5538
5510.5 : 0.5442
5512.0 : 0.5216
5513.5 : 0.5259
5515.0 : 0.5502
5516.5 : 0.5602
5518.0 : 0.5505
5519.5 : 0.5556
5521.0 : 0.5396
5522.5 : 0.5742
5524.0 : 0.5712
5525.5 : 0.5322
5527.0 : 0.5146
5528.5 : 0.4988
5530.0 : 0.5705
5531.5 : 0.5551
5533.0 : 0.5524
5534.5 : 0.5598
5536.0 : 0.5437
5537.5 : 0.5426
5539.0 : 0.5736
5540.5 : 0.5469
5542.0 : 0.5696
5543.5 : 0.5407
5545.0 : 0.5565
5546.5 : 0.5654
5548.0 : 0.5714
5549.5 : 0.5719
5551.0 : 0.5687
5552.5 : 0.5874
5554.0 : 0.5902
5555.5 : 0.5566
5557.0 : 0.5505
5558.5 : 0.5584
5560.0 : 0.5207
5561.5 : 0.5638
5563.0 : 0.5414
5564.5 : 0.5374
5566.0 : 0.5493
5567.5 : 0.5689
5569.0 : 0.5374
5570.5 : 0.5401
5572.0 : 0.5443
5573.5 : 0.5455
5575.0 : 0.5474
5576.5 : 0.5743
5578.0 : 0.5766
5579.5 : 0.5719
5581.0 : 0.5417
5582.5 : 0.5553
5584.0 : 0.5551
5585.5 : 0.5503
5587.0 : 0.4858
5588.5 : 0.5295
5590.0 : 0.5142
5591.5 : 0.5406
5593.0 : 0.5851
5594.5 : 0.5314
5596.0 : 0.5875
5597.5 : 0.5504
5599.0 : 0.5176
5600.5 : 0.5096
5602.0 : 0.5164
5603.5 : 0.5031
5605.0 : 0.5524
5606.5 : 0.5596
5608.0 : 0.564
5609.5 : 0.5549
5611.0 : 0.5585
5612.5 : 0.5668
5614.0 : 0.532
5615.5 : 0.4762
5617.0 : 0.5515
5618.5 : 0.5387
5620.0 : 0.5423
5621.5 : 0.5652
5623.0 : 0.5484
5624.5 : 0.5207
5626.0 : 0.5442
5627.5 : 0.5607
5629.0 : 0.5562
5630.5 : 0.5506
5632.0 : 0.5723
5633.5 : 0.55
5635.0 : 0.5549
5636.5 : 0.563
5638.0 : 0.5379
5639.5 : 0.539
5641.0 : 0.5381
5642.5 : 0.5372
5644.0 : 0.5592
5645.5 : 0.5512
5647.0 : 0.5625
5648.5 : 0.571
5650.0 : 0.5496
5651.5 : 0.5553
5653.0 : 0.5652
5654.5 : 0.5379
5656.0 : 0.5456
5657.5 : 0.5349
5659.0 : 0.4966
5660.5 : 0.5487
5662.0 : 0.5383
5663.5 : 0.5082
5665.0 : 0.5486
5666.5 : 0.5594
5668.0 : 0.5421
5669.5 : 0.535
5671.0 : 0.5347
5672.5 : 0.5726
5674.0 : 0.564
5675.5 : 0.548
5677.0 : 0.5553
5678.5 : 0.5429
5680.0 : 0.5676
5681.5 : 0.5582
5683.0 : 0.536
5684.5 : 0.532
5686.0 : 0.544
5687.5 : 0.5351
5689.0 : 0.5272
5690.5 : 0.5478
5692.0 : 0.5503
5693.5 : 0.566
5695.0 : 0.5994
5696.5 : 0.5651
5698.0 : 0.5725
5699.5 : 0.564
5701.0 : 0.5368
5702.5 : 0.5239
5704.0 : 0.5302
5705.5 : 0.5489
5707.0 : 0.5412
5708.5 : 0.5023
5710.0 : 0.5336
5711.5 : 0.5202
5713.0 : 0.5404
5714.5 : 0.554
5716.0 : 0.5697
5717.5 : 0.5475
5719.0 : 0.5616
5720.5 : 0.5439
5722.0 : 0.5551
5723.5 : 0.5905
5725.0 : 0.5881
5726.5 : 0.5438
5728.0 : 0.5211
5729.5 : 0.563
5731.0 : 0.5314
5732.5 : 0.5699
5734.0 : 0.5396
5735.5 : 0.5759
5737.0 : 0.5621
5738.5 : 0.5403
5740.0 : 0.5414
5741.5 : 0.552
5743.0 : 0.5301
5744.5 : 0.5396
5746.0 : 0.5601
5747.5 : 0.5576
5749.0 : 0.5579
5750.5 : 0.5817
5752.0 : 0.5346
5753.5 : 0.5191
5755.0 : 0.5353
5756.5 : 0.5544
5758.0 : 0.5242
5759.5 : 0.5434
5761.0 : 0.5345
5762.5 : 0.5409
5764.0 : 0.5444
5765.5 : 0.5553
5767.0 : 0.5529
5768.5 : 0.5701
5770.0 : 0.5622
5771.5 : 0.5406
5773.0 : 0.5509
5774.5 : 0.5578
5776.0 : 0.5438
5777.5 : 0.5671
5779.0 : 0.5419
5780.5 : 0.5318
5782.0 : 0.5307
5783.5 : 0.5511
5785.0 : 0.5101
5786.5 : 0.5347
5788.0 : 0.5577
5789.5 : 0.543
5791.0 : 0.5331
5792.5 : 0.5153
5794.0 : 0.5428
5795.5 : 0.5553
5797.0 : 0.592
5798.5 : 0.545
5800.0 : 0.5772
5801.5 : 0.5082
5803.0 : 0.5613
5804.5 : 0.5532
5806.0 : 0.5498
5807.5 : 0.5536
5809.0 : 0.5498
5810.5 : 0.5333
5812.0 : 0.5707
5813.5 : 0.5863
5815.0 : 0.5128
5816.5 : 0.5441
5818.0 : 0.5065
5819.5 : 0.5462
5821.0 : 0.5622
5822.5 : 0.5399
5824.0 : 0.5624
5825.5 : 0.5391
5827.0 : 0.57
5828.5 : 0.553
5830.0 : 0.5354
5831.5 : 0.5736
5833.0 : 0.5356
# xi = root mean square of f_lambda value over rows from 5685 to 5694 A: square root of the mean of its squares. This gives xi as 0.545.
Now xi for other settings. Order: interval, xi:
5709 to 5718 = 0.544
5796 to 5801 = 0.572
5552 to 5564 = 0.559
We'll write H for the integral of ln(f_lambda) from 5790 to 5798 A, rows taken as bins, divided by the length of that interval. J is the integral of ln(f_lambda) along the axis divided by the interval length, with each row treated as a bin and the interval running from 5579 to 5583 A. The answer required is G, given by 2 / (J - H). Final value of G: 132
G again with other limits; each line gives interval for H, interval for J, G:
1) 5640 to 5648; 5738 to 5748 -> -258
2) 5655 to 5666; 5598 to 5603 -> -64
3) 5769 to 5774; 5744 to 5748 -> 2676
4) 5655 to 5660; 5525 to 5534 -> 102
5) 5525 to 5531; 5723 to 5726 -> 20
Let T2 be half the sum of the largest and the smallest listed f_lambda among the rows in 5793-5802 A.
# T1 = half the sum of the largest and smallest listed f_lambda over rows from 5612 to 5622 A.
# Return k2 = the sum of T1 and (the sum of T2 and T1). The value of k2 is 1.59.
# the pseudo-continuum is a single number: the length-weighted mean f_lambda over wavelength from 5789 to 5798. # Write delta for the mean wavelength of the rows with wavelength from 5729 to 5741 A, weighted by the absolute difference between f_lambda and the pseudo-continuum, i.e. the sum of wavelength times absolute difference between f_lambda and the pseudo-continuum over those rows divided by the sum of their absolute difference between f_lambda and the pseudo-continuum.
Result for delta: 5734.0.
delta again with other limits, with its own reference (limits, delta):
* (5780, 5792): 5785.3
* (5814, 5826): 5819.0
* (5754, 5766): 5759.4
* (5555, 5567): 5560.3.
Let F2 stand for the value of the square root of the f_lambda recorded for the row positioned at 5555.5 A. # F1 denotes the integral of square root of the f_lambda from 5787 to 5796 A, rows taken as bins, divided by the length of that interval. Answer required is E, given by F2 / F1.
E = 1.01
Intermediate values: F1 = 0.735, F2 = 0.746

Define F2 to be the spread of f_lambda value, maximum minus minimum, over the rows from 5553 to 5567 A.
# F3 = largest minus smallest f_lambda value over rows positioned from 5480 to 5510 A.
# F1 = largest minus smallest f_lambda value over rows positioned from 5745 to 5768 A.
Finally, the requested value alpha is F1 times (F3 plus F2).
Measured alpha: 0.0089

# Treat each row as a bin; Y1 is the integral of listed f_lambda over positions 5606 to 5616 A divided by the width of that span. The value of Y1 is 0.546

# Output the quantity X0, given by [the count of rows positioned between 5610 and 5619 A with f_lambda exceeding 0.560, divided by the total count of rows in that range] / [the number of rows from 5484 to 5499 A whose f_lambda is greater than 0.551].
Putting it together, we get 0.03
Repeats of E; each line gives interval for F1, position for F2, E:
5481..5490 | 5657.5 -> 0.99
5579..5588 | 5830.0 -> 0.99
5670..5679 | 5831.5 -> 1.02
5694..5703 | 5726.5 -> 0.98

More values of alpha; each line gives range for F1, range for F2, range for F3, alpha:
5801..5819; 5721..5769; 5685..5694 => 0.0088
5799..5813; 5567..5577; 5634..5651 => 0.0049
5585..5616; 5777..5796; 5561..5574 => 0.0099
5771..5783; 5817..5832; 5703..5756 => 0.0057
